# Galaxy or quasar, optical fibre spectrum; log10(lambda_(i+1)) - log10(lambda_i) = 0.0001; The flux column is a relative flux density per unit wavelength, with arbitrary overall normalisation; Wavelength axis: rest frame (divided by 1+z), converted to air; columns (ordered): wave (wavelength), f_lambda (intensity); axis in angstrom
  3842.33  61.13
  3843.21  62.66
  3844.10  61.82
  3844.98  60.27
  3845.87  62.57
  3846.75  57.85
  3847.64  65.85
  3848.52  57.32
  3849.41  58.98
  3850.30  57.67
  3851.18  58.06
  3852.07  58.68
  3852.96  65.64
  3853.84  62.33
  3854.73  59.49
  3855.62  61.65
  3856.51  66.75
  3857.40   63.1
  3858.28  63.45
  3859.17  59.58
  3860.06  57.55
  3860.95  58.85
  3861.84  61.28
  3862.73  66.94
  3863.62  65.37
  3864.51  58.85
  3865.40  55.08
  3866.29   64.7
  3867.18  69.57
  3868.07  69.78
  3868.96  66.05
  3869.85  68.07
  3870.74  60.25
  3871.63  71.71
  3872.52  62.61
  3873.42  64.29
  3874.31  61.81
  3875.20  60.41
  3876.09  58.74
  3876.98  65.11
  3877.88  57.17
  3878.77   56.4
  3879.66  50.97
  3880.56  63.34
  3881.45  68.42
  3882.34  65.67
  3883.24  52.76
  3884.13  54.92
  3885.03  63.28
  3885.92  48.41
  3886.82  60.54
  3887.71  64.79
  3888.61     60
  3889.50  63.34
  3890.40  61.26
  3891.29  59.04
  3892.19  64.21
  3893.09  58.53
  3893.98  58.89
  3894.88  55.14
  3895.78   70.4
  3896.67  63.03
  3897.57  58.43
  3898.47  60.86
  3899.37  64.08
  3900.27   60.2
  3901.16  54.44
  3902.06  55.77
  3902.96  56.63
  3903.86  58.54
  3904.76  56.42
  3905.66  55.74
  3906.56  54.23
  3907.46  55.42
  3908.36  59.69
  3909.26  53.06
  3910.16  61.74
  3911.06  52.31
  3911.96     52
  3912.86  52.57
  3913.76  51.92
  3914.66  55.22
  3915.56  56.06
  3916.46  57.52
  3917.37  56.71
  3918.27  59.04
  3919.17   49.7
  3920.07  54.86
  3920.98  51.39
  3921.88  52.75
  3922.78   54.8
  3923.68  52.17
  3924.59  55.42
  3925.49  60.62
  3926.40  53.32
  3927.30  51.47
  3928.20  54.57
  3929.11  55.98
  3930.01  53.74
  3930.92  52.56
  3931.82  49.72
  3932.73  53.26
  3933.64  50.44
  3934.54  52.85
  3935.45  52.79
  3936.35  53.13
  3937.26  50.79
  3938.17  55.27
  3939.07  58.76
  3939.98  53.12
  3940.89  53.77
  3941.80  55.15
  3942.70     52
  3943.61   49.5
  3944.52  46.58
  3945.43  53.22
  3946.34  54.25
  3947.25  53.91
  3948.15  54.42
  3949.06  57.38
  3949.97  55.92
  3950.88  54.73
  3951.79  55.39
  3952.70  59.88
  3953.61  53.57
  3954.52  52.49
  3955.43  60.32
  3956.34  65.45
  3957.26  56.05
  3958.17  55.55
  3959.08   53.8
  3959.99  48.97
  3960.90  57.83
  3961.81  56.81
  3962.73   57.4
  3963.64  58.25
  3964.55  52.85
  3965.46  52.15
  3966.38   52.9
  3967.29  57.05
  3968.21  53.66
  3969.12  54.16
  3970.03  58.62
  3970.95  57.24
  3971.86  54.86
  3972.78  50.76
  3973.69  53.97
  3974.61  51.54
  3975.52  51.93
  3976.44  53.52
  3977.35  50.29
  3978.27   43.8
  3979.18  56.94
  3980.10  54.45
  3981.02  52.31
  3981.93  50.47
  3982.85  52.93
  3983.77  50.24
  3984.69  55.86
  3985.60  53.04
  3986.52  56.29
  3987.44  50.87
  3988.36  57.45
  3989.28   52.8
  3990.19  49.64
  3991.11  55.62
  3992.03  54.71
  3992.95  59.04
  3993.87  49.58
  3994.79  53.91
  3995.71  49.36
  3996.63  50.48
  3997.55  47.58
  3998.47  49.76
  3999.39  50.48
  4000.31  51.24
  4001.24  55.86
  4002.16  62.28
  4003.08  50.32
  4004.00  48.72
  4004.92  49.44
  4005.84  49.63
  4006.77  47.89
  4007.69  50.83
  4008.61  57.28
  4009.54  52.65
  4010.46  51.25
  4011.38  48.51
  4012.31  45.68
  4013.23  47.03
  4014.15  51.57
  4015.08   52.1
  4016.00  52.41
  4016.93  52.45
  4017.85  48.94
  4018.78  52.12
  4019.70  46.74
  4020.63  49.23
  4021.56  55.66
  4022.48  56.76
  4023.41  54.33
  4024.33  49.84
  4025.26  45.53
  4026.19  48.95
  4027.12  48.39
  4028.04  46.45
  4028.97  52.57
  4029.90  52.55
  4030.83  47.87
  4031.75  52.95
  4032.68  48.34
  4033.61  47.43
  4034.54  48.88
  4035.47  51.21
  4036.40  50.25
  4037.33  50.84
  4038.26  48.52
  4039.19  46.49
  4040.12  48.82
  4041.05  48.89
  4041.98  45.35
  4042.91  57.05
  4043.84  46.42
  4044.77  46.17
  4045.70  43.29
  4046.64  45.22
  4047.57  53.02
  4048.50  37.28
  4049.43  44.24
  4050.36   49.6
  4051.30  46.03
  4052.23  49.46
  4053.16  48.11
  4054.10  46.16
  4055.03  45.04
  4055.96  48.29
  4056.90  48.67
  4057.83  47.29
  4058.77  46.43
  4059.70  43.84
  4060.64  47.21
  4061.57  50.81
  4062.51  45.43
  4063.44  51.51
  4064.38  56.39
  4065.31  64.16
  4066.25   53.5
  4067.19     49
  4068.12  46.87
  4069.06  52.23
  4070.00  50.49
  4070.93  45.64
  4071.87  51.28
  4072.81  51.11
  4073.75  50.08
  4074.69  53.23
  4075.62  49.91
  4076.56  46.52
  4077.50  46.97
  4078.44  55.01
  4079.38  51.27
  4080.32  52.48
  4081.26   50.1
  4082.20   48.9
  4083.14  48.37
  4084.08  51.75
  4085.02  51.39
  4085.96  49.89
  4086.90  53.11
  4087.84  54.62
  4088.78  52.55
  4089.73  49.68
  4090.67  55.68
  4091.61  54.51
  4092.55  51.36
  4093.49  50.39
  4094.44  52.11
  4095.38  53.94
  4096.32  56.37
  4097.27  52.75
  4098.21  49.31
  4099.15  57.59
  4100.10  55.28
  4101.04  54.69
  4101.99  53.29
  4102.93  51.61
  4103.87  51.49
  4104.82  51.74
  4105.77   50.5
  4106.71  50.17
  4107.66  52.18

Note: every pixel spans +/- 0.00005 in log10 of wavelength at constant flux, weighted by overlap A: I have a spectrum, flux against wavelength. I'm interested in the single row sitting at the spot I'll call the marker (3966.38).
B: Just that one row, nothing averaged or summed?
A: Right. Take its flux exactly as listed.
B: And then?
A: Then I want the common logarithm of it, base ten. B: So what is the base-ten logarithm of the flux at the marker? 1.72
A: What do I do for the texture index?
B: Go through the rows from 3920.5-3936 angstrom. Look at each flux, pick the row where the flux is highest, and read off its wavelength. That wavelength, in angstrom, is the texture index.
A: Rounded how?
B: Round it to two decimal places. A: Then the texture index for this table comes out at 3925.49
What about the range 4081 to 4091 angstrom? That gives 4090.67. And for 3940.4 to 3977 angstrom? 3956.34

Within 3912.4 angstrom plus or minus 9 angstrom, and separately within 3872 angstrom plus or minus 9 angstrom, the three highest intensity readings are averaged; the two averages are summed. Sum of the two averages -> 130.5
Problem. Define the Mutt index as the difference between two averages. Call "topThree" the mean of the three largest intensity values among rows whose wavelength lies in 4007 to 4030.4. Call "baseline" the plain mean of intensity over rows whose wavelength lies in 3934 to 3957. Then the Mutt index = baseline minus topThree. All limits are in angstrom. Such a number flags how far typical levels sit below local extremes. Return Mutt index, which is -2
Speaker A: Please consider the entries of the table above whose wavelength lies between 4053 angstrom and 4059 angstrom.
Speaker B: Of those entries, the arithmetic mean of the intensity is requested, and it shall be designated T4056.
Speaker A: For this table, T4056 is 47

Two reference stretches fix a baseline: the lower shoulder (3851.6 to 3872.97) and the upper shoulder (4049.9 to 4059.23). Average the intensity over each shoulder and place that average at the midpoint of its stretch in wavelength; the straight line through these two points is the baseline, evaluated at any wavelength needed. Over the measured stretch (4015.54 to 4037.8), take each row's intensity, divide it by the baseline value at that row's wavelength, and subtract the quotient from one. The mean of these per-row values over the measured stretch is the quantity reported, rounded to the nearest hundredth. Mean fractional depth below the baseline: -0.01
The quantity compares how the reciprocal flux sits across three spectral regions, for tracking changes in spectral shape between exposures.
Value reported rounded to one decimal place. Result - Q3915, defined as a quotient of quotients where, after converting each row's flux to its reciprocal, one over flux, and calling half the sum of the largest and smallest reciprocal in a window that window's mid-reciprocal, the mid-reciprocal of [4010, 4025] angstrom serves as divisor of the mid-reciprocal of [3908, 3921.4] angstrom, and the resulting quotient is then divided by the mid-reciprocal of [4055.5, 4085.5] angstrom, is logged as 47.9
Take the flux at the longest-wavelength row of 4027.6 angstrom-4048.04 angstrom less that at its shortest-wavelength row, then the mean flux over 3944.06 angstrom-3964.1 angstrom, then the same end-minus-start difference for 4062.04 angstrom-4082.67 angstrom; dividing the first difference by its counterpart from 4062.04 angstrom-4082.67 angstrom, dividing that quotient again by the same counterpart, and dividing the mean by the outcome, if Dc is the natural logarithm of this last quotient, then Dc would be 4.62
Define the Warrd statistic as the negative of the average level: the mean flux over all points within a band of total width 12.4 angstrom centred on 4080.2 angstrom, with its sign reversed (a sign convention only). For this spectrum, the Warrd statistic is -50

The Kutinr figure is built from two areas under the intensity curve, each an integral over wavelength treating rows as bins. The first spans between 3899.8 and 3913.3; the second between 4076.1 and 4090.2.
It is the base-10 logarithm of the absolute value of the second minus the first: 1.6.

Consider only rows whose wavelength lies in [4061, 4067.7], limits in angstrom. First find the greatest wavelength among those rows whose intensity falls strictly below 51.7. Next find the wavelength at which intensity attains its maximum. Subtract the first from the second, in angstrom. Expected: -1.9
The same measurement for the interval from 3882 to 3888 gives -3.6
